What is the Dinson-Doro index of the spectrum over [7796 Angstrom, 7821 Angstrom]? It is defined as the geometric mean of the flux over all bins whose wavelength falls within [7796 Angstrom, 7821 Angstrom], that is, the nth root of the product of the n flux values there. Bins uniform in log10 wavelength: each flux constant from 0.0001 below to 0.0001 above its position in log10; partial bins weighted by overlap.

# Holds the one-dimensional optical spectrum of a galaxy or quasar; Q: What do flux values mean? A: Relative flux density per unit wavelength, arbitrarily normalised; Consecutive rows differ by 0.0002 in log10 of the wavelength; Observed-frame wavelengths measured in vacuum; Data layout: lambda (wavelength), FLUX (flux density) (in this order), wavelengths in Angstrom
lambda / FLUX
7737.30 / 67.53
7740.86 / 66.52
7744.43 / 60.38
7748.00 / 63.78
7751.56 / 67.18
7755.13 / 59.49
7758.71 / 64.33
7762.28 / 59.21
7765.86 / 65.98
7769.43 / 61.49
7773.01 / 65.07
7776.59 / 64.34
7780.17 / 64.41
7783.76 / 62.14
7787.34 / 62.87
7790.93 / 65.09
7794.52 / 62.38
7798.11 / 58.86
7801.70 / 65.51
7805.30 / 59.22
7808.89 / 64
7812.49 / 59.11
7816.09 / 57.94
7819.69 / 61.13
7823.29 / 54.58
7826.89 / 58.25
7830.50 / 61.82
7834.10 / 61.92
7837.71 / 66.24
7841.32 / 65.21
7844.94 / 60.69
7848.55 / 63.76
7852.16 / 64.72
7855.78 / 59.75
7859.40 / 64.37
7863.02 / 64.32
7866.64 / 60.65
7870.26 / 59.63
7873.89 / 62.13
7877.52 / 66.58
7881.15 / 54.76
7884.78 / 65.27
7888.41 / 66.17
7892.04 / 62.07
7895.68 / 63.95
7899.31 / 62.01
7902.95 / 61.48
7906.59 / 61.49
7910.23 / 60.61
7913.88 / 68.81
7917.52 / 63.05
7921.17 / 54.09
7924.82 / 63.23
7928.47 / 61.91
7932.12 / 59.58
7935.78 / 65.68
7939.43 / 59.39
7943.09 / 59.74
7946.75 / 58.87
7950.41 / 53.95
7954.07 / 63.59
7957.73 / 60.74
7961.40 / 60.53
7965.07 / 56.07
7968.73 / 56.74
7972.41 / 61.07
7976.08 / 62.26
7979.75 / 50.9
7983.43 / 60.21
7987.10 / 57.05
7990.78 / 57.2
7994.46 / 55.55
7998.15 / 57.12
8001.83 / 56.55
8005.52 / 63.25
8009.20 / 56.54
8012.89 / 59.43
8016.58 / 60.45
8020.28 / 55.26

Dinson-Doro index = 60.8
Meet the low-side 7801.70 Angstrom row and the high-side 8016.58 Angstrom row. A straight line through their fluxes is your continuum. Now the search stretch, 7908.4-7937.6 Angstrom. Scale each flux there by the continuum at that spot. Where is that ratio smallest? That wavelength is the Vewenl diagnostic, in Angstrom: 7921.17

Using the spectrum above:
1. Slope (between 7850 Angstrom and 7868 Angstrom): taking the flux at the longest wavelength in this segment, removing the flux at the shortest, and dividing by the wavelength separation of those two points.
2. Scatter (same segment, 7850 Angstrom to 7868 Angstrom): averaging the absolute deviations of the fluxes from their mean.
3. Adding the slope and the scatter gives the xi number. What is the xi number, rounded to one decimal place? 1.8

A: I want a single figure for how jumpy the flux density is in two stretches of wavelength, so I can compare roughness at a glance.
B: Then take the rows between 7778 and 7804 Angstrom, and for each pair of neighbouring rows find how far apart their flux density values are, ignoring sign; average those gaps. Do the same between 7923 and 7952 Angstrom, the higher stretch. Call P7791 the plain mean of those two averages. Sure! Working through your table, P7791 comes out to 3.09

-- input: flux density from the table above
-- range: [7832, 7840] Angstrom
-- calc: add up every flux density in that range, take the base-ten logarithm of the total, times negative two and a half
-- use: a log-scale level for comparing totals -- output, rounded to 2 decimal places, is -5.27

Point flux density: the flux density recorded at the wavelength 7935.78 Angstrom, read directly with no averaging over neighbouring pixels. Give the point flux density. 65.68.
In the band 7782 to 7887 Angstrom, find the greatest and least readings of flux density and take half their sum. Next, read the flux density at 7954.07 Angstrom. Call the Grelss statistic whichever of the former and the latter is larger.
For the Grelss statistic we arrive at 63.6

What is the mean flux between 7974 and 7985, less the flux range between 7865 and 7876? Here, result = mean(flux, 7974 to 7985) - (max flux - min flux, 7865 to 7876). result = 55.3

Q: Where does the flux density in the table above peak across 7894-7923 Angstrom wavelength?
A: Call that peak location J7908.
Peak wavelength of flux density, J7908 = 7913.88 Angstrom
